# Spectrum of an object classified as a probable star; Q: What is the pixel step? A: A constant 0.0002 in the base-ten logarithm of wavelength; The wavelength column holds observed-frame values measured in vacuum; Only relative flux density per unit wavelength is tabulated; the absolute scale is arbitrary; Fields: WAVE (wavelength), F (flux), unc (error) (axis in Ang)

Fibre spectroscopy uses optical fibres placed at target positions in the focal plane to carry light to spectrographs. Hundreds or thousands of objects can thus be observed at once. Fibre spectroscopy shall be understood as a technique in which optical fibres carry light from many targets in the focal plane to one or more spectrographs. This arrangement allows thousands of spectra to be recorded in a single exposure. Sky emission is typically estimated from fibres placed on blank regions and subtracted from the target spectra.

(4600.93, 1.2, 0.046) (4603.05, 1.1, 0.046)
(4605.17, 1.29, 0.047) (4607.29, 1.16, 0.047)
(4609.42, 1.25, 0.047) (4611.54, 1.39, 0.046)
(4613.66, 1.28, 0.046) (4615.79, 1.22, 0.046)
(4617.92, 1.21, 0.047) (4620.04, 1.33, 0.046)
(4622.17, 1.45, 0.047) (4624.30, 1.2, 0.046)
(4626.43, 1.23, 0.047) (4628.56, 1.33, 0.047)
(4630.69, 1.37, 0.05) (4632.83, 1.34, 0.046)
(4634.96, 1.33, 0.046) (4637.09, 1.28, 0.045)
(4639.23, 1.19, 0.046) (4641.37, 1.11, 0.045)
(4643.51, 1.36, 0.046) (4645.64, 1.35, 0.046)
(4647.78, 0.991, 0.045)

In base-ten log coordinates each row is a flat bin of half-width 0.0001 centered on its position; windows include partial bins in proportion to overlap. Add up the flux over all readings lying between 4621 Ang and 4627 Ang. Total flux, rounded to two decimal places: 3.88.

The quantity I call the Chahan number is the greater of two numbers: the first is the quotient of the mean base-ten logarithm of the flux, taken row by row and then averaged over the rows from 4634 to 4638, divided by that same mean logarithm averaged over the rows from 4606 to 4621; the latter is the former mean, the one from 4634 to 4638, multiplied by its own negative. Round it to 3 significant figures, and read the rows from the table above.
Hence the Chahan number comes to 1.15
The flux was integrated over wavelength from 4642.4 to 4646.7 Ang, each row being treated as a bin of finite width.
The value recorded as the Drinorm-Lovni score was 5.8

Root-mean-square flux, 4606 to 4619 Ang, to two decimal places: 1.25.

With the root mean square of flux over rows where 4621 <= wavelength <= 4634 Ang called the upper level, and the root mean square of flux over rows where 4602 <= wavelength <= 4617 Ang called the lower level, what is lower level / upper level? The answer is 0.94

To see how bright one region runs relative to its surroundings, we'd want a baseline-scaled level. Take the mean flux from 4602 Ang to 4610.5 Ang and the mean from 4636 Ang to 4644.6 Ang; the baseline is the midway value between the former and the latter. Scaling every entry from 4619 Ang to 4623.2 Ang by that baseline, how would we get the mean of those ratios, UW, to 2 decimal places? 1.14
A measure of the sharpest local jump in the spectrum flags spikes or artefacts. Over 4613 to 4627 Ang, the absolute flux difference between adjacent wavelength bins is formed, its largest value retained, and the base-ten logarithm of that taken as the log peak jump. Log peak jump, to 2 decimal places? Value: -0.60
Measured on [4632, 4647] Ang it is -0.60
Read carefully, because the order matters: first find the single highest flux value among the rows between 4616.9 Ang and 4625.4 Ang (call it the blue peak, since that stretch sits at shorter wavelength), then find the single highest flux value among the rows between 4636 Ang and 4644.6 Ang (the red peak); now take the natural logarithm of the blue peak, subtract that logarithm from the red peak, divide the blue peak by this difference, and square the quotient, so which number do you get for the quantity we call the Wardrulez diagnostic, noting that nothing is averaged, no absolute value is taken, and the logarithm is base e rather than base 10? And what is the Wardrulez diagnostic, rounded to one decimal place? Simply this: 2.2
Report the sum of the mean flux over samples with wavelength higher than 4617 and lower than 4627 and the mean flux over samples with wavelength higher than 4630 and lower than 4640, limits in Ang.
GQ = 2.59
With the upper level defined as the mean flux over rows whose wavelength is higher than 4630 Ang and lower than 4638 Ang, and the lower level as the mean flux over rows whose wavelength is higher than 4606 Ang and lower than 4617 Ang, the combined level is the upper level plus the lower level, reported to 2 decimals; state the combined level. 2.59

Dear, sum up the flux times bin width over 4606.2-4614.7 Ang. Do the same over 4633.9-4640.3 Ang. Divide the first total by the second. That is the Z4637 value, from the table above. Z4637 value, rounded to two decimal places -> 1.33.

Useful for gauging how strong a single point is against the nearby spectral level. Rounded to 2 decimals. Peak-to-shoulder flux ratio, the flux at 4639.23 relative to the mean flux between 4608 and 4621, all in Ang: 0.93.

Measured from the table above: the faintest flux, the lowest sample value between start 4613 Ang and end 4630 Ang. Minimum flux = 1.2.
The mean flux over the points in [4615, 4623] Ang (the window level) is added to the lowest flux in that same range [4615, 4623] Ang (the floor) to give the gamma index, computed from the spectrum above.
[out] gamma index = 2.51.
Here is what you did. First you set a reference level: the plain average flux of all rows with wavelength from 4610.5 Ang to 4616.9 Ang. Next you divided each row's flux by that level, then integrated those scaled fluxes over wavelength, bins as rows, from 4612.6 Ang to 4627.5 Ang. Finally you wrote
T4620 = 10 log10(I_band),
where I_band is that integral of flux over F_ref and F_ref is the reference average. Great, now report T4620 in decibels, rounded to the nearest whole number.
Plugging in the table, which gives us 12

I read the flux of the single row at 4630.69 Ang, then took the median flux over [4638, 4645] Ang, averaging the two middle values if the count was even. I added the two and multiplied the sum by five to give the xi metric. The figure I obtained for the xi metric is 12.8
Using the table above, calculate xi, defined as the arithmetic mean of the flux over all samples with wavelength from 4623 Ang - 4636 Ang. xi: 1.30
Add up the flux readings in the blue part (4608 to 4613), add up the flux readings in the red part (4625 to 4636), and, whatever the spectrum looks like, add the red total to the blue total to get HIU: 9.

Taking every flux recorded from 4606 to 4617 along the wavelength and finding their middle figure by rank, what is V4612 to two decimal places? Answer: 1.25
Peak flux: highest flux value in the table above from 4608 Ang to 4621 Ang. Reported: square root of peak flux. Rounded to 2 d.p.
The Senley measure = 1.18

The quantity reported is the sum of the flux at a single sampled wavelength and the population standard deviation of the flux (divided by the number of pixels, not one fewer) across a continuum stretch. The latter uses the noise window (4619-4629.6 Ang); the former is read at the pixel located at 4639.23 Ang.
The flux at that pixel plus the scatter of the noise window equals 1.28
